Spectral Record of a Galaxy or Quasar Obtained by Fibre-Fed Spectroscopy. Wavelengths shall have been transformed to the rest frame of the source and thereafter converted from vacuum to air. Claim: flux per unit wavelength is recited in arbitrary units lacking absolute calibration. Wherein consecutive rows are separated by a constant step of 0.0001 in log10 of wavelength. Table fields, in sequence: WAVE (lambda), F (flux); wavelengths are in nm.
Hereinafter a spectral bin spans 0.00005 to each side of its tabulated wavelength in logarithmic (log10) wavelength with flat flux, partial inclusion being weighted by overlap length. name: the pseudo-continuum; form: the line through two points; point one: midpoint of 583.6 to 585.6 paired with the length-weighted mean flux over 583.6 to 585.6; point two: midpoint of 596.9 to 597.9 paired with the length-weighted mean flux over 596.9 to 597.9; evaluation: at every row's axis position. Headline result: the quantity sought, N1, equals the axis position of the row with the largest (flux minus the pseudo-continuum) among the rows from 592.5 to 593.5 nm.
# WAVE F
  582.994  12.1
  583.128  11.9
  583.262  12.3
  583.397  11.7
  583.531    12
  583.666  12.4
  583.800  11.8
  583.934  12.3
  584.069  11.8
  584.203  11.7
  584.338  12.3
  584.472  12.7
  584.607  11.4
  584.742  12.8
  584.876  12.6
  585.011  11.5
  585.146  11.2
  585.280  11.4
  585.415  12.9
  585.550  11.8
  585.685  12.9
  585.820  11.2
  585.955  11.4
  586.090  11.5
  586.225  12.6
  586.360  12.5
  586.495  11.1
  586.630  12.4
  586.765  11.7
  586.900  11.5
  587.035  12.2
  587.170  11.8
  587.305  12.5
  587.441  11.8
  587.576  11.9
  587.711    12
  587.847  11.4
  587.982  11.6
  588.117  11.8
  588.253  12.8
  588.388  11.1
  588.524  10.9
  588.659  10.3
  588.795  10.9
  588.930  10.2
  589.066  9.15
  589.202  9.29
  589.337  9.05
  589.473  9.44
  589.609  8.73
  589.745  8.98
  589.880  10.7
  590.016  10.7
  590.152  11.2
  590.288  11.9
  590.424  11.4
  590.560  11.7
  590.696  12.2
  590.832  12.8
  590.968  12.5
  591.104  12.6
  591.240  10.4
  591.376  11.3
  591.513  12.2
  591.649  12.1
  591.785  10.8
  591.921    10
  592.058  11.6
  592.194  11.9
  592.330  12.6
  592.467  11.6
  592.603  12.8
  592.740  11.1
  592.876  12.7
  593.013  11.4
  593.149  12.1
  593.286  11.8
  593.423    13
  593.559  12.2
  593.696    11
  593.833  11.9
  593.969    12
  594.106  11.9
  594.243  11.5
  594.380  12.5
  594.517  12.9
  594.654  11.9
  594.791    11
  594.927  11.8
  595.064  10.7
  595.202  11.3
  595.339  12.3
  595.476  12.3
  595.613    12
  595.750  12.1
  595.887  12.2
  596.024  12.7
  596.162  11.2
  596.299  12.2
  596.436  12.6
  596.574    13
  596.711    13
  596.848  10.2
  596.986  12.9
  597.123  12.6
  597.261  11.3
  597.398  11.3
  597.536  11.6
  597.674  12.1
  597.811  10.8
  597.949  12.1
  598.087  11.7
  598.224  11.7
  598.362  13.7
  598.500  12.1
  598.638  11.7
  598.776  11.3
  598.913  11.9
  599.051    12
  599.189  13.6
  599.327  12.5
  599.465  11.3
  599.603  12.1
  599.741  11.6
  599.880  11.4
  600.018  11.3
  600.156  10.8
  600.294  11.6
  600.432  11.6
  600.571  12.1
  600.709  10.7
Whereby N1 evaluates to 593.423 nm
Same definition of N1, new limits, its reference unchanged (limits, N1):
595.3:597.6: 596.711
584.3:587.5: 585.685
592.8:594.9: 593.423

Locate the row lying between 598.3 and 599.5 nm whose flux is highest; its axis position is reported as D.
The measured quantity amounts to 598.362 nm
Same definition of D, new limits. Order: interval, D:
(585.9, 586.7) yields 586.225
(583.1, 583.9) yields 583.666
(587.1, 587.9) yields 587.305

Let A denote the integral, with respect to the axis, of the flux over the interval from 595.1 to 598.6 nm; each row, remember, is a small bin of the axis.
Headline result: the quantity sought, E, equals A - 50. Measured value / -7.9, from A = 42.1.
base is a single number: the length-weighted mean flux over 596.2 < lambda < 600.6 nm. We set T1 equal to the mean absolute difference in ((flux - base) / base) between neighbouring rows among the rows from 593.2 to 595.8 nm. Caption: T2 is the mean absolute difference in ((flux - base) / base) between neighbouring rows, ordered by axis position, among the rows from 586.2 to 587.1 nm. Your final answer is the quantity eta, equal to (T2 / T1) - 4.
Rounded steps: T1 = 0.055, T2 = 0.062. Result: -2.9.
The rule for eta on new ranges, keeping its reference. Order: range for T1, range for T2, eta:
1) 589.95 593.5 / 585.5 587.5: -3.1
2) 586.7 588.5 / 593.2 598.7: -2.6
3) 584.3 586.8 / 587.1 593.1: -3.1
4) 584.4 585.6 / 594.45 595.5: -3.1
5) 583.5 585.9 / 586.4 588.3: -3.3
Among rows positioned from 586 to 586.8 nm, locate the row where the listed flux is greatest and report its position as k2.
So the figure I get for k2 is 586.225 nm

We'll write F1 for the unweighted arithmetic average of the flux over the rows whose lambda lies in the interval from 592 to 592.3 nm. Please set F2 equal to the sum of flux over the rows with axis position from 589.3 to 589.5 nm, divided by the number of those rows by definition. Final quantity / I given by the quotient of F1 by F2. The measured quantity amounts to 1.27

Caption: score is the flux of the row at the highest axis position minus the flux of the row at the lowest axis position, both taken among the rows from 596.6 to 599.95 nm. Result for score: -1.6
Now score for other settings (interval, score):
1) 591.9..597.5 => 1.3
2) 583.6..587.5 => -0.6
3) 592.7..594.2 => 0.8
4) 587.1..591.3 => -1.4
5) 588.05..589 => -1.6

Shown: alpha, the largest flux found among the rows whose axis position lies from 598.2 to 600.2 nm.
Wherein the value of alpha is 13.7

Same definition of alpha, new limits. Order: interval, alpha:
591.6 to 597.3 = 13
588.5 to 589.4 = 10.9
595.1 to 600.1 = 13.7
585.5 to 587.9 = 12.9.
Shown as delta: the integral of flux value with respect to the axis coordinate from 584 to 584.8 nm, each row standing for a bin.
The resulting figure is 9.7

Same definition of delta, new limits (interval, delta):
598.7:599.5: 9.7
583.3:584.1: 9.6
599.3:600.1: 9.3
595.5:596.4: 10.9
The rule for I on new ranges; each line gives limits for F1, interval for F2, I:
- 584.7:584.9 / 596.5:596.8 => 0.98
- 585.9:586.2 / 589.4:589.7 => 1.26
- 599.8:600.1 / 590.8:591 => 0.90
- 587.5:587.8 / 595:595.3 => 1.09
